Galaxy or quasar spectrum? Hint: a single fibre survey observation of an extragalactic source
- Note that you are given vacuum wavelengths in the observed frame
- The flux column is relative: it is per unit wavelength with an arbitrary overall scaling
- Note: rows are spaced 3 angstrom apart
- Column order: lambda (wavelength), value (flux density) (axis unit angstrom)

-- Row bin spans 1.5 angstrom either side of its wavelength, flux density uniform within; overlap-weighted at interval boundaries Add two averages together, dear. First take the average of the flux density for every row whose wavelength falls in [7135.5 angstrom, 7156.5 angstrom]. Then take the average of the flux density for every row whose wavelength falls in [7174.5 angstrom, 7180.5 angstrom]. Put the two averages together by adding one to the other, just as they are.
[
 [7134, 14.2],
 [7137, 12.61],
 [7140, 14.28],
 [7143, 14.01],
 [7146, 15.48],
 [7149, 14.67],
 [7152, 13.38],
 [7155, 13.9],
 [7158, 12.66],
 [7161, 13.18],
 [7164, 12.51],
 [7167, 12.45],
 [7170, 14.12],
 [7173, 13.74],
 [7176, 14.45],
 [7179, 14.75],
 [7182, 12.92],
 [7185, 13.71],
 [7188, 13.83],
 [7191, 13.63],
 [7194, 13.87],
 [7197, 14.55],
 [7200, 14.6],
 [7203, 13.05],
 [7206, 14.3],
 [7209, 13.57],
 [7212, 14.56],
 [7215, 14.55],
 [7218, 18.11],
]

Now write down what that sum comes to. 28.6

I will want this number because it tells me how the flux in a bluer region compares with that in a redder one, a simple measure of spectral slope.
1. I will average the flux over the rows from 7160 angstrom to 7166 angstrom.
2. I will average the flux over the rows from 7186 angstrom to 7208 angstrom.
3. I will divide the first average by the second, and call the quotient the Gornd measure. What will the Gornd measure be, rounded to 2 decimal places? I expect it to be 0.92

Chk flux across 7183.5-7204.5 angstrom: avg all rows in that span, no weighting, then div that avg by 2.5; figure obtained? 5.56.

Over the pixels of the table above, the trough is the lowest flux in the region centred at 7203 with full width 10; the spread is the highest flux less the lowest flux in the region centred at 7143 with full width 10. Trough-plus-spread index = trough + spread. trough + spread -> 14.5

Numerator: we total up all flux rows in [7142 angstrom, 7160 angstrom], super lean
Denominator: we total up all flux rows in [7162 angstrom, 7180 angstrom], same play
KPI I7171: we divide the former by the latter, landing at 1.03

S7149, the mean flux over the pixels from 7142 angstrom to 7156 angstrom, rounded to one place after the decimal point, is 14.3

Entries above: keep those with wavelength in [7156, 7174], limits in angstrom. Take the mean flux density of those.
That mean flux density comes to 13.11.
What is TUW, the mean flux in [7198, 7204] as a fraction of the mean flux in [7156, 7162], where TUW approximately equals 1.07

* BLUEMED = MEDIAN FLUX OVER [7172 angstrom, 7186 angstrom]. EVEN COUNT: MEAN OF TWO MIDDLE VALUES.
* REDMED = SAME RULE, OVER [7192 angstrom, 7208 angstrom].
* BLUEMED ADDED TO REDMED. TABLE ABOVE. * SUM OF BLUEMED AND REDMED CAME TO 28.0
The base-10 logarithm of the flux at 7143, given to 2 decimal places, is 1.15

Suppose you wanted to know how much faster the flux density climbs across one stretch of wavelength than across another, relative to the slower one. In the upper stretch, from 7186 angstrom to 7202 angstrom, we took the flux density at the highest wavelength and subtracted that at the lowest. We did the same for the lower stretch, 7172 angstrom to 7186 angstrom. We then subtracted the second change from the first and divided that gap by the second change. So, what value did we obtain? -26.7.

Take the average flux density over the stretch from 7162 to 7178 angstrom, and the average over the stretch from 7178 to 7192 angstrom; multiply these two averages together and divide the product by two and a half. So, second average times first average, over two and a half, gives 74.1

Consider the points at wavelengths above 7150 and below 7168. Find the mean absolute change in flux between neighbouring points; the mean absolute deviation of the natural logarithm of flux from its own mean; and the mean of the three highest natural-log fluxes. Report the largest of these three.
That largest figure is 2.60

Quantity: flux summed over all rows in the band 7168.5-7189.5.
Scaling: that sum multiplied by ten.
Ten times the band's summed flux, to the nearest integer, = 975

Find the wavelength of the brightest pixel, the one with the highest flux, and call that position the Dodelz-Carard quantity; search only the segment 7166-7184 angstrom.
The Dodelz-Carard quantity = 7179 angstrom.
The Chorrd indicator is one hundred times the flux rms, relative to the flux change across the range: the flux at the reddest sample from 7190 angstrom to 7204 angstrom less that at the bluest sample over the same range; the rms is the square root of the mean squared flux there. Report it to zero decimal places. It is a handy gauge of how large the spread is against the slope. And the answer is -2406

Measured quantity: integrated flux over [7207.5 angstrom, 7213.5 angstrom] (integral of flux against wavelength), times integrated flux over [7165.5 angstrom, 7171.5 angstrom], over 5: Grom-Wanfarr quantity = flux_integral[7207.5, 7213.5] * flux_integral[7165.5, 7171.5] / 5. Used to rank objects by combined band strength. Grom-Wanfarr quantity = 1345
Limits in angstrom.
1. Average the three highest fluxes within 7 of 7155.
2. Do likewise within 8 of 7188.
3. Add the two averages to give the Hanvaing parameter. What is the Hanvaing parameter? 27.8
